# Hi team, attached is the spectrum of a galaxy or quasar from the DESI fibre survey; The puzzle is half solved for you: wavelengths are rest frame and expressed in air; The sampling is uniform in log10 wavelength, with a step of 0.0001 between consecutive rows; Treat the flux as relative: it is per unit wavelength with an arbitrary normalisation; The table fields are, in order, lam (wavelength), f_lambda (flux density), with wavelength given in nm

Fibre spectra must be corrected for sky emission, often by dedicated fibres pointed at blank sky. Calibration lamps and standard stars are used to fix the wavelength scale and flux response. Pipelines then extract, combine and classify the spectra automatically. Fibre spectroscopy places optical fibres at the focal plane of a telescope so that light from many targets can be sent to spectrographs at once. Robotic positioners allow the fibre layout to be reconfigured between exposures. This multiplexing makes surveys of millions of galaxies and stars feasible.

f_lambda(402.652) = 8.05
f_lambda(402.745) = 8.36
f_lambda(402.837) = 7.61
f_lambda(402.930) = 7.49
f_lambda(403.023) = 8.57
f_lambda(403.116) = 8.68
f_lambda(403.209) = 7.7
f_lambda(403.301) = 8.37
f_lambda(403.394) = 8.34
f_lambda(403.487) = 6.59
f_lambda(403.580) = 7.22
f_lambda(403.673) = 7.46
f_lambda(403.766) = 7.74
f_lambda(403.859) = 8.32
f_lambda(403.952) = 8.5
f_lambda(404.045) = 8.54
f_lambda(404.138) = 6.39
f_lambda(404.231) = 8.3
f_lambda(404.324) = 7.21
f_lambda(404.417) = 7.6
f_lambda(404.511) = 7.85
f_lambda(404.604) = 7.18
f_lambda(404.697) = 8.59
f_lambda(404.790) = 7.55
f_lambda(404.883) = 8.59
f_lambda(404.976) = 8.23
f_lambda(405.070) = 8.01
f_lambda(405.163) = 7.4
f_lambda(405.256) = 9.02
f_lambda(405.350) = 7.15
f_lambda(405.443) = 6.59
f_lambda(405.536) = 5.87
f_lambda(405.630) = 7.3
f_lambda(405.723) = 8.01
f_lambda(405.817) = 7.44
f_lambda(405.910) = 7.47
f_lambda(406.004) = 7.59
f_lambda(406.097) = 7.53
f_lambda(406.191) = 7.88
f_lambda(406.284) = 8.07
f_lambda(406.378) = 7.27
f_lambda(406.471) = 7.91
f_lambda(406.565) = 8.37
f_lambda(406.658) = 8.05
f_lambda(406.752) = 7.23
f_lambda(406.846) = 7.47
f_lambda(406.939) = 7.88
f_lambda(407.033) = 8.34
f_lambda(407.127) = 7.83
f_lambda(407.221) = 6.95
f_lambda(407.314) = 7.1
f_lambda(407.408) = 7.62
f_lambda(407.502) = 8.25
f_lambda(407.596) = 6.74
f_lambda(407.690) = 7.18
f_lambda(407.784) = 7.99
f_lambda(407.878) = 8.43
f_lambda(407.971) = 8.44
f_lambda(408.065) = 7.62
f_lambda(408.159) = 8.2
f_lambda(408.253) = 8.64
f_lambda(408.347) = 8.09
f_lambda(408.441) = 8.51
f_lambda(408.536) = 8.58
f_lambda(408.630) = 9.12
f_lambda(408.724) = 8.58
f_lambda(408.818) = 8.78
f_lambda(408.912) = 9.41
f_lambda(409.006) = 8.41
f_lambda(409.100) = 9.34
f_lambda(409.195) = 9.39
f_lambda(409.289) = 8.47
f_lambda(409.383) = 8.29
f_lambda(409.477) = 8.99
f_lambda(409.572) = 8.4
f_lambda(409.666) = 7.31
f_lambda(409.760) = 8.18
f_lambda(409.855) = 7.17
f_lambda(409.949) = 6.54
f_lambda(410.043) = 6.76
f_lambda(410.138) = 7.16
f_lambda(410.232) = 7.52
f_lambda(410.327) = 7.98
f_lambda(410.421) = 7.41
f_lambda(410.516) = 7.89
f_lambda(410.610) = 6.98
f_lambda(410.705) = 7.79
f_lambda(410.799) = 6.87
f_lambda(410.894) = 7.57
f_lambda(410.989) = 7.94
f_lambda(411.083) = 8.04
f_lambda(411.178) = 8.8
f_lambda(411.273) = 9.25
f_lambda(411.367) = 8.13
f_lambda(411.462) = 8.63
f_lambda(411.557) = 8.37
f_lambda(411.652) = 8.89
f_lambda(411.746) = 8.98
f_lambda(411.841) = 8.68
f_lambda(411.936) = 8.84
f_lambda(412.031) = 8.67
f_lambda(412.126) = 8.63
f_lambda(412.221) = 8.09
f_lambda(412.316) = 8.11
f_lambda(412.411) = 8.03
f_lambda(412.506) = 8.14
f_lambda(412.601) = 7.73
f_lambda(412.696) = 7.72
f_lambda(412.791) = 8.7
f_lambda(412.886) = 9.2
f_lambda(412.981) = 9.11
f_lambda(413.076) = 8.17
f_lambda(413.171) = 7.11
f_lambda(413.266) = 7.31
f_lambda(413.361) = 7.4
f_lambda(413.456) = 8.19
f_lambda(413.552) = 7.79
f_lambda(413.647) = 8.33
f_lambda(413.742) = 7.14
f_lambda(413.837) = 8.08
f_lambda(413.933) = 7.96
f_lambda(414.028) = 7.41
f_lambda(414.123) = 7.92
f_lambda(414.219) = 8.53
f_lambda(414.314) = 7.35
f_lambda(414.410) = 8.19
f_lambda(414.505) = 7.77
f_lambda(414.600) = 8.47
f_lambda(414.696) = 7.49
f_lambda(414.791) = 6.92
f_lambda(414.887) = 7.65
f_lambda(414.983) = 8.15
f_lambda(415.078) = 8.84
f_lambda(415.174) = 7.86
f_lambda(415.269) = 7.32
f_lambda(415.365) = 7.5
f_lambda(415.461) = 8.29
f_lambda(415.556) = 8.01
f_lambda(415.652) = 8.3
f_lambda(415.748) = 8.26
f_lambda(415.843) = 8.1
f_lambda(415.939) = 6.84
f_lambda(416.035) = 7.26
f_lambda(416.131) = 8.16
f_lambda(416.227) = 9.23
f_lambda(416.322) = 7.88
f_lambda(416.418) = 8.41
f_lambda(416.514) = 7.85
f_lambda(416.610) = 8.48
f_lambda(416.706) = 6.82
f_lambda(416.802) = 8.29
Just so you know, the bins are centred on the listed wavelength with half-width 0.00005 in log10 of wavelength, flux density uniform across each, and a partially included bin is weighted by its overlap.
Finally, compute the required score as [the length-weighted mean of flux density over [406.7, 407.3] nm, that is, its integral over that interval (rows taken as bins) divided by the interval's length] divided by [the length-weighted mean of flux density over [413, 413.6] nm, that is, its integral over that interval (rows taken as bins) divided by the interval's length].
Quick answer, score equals 0.98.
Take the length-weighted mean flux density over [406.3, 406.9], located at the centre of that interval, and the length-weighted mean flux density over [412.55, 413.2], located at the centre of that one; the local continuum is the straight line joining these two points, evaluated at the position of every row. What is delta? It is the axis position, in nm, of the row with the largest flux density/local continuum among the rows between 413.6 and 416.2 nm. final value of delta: 415.078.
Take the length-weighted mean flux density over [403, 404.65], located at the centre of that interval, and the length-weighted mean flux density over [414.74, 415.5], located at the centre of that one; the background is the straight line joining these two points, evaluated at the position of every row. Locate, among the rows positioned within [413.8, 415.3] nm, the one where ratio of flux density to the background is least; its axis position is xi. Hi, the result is 414.791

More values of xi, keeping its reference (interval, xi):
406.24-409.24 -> 407.596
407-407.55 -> 407.221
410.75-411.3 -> 410.799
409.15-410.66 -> 409.949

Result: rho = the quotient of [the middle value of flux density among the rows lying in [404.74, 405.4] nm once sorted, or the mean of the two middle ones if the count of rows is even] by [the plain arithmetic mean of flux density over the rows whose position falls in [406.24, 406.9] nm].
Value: 1.03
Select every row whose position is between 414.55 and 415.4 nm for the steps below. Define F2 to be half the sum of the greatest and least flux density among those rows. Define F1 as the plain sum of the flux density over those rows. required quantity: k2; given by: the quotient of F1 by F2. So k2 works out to 8.91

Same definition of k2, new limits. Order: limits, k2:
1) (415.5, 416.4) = 8.97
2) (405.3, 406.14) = 9.36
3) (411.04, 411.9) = 9.00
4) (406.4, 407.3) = 9.14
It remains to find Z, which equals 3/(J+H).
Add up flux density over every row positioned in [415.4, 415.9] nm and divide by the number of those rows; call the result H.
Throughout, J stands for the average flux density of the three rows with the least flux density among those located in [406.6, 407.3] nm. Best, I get 0.195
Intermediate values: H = 8.2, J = 7.2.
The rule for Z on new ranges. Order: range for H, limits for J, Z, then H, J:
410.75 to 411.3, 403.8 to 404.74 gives 0.200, 8.1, 6.9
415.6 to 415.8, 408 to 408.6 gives 0.185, 8.3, 8.0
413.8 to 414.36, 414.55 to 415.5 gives 0.198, 7.9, 7.2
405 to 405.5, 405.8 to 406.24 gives 0.198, 7.6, 7.5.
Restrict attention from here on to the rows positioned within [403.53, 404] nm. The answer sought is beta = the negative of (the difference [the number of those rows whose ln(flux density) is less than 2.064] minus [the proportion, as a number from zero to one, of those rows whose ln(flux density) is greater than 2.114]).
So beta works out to -2.6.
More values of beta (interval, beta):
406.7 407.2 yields -2.8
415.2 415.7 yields -1.6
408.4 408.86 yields 1.0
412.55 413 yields -1.4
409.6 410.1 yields -4.0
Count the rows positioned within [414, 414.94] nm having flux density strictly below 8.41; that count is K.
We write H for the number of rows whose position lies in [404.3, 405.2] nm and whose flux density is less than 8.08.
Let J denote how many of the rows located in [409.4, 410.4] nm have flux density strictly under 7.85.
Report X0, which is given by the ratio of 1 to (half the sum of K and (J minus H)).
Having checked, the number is 0.29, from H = 7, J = 6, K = 8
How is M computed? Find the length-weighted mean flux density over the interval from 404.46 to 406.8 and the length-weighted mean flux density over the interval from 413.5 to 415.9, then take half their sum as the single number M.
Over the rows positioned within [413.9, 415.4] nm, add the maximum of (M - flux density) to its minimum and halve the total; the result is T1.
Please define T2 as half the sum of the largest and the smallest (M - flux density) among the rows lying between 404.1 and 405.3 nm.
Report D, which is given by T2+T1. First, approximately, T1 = -0.09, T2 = 0.1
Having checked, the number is 0.0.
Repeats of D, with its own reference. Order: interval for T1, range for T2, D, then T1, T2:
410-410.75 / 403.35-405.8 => 0.8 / 0.42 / 0.3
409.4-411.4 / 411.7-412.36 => -0.8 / -0.10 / -0.7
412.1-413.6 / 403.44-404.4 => 0.0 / -0.36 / 0.3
